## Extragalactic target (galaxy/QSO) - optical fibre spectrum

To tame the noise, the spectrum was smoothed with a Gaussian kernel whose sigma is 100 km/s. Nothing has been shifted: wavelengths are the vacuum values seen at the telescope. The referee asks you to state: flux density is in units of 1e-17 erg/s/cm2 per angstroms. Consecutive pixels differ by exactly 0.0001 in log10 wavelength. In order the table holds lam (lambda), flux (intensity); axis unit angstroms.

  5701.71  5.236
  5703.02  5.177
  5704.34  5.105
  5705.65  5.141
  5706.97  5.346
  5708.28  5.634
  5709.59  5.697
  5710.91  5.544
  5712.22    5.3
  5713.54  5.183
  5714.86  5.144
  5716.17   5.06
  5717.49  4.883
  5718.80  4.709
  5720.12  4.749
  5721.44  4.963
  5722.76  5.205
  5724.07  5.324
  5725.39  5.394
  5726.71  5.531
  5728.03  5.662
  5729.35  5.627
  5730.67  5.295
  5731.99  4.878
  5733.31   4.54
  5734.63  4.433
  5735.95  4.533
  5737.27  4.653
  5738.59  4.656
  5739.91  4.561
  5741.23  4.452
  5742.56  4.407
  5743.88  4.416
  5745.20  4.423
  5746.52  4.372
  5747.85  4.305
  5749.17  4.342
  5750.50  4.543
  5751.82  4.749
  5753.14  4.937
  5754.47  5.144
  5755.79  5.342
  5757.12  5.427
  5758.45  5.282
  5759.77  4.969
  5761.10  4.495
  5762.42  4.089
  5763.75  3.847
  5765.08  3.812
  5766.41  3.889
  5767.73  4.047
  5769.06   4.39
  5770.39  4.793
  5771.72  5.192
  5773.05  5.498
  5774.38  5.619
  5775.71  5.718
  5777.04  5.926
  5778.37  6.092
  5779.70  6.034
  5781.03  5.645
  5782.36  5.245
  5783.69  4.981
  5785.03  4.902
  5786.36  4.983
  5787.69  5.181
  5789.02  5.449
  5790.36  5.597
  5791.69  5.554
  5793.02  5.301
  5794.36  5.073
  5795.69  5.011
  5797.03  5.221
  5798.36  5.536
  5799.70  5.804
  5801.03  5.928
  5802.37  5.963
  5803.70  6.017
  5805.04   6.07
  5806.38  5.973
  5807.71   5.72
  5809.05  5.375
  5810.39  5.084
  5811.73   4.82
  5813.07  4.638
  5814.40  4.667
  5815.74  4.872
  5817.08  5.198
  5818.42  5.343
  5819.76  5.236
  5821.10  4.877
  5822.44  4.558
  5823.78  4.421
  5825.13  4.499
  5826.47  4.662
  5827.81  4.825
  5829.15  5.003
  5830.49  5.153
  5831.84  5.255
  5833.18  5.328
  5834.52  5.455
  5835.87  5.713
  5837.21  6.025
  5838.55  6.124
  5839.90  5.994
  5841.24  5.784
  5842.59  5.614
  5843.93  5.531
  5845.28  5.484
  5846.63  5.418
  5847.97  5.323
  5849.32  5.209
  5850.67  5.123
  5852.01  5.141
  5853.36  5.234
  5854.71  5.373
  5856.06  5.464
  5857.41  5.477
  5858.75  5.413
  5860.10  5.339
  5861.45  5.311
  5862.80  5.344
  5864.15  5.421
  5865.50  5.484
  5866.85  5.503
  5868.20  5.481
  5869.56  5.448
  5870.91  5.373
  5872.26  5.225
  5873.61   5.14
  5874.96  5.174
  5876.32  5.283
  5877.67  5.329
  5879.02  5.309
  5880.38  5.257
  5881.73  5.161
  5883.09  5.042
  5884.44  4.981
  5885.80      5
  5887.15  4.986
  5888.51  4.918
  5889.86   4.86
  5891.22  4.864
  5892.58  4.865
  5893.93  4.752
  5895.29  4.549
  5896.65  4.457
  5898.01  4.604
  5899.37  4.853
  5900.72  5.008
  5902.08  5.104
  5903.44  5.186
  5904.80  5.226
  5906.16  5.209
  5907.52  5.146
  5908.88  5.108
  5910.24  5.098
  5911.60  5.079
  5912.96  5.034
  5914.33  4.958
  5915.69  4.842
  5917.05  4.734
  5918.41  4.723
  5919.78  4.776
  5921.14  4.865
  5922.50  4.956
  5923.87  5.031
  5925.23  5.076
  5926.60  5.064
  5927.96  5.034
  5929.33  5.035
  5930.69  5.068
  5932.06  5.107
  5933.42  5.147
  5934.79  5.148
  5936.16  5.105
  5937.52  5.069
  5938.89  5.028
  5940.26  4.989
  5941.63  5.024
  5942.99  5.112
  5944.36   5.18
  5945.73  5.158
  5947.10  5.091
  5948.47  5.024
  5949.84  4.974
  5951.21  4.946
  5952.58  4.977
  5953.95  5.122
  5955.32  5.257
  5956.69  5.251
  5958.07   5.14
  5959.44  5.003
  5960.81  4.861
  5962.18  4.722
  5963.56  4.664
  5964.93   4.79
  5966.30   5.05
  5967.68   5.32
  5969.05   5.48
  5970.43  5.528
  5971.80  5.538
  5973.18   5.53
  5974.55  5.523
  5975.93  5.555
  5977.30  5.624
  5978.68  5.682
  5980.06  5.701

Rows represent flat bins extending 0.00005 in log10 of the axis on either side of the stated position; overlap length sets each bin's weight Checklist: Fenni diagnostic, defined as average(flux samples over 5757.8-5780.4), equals 4.9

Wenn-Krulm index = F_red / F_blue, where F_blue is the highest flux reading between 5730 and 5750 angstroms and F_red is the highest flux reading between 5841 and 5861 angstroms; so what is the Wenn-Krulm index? 1.09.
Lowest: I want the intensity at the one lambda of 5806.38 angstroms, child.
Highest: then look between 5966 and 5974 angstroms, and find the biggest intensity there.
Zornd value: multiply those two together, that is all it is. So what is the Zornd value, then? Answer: 33.1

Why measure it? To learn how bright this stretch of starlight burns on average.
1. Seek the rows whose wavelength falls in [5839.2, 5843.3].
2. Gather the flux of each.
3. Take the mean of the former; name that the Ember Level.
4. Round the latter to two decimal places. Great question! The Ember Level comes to 5.80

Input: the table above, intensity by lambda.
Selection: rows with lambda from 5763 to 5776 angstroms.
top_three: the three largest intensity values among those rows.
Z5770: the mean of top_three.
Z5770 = 5.6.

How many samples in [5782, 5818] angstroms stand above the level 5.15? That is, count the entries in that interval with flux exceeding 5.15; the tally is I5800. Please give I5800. 17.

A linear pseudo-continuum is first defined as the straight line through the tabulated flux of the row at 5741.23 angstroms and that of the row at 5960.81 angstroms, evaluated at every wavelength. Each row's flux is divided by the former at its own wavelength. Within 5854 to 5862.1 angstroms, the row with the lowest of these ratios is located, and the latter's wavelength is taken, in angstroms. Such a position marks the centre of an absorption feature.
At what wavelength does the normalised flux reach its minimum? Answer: 5861.45 angstroms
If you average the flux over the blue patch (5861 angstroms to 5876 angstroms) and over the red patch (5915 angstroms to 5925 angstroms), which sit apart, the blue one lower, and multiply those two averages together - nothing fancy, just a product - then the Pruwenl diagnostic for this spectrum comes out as 26.0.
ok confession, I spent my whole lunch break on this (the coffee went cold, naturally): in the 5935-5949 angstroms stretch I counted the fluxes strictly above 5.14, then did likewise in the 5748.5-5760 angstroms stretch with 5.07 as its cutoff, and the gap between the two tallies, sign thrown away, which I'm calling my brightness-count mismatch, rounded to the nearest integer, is 2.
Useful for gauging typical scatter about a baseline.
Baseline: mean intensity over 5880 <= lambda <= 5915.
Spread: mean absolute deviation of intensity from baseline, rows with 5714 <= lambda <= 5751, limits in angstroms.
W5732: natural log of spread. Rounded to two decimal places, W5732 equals -0.92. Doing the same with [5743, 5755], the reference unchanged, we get -0.84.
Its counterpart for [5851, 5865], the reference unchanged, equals -0.97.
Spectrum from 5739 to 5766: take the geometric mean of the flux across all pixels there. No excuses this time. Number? 4.6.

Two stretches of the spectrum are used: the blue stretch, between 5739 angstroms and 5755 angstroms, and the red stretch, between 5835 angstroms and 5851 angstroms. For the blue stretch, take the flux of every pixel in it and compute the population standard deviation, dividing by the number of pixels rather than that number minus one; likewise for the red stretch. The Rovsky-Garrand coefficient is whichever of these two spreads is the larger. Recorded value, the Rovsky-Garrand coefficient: 0.311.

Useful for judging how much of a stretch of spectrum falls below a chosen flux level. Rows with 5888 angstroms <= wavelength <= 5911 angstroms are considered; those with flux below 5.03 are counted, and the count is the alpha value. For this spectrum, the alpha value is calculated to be 10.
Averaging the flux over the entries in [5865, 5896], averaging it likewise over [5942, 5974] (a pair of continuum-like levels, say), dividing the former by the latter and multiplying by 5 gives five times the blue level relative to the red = 5.01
